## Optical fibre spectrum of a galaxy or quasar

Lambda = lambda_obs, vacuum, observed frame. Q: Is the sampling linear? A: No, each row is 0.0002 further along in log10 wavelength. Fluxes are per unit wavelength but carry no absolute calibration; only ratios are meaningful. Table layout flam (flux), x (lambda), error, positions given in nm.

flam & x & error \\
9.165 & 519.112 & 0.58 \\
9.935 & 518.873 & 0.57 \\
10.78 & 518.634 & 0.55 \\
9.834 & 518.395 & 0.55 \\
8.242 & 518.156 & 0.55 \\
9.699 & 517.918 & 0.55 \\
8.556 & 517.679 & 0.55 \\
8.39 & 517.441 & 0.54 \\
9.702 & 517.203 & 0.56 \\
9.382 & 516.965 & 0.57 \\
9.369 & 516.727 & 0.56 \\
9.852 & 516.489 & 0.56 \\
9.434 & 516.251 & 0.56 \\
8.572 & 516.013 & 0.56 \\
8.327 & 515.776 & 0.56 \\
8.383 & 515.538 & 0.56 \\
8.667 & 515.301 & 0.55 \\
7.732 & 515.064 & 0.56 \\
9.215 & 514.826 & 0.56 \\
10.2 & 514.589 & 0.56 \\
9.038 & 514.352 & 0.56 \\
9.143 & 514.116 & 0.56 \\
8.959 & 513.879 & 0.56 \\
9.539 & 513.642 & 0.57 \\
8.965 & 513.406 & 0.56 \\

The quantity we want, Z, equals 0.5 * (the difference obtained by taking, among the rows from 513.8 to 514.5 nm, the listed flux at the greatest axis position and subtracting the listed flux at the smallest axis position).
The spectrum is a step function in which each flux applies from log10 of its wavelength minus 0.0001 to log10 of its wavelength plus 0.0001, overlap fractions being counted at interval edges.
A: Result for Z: 0.04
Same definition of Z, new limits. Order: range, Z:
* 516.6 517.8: -0.41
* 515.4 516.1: 0.09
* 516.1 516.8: -0.03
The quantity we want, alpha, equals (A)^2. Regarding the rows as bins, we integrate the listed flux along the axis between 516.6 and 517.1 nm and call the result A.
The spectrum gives 22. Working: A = 4.70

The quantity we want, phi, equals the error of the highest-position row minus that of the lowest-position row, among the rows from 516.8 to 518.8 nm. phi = -0.020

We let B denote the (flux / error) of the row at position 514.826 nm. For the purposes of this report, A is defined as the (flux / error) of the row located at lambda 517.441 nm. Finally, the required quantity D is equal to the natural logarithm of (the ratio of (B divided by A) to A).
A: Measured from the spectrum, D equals -2.69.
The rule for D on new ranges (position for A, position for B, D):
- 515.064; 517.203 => -2.40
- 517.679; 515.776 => -2.79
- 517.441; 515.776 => -2.79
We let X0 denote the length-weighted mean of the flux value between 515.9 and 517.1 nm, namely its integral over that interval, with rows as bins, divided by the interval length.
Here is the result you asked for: 9.3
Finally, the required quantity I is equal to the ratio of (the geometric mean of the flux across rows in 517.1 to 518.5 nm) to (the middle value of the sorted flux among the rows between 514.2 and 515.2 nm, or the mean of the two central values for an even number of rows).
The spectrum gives 0.99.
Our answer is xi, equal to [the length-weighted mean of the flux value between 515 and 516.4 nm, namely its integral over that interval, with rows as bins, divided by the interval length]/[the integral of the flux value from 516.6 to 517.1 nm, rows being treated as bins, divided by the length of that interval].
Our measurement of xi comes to 0.913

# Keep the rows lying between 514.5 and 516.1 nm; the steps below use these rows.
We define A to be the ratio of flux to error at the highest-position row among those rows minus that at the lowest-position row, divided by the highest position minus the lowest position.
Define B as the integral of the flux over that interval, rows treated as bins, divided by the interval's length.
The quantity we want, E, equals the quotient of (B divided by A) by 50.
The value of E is -0.09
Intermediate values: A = -2.0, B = 8.70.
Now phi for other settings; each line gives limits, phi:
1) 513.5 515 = -0.010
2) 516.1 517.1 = 0.010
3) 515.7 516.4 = 0.000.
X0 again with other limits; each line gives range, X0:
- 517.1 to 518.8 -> 9.3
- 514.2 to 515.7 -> 8.9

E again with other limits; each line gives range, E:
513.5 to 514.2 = -0.21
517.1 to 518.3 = -0.07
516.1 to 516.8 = -0.78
